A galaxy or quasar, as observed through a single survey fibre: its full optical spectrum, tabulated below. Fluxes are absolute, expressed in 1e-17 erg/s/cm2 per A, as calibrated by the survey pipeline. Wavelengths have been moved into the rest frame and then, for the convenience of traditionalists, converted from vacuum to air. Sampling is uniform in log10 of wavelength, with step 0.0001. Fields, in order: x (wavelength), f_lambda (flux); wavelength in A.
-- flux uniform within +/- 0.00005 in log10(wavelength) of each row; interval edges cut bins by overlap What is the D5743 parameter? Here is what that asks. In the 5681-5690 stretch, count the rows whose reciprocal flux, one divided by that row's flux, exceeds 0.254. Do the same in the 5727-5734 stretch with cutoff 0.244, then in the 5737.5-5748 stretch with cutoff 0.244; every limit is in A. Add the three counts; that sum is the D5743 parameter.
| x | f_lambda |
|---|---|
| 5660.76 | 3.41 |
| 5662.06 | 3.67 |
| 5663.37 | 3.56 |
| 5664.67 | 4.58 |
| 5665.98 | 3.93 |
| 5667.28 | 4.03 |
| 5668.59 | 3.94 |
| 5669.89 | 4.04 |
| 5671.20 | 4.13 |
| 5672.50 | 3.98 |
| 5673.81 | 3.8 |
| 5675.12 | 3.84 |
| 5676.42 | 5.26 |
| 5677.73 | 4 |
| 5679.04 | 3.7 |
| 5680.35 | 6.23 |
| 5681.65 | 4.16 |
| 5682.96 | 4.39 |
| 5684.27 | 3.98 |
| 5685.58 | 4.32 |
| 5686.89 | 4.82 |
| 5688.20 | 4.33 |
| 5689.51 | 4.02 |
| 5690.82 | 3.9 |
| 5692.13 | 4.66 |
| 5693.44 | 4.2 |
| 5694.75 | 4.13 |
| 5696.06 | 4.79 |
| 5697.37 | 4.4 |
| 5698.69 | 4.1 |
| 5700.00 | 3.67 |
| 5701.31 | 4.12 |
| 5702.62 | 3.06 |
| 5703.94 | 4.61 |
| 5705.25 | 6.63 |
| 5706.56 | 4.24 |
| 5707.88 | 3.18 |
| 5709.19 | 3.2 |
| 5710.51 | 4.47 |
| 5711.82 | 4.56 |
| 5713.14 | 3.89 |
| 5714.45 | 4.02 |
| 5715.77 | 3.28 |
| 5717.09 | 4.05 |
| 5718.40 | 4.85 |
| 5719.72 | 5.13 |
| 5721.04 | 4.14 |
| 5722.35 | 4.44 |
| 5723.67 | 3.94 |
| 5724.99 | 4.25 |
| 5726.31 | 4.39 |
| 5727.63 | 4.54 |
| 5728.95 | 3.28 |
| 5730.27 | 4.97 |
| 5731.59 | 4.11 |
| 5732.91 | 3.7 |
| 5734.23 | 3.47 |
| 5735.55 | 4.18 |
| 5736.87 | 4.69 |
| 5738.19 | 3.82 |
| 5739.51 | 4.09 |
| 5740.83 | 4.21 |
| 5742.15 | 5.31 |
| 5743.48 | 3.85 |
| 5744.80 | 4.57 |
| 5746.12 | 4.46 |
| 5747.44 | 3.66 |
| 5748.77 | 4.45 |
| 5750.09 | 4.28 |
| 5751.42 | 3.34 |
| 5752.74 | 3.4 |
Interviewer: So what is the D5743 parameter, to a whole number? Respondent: 6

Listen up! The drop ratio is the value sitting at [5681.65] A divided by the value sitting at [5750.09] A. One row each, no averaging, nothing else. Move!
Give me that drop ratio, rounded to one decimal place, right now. 1.0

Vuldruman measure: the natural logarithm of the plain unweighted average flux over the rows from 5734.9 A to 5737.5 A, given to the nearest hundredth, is 1.49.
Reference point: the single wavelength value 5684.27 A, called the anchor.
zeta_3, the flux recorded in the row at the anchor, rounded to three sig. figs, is 3.98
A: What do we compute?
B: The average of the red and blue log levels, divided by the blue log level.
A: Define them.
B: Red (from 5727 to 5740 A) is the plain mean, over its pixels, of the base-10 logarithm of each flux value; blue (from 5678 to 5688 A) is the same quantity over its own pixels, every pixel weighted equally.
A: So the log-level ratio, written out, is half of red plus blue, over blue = 0.97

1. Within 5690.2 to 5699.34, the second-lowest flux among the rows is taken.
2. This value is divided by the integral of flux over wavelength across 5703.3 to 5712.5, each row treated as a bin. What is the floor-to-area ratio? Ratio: 0.101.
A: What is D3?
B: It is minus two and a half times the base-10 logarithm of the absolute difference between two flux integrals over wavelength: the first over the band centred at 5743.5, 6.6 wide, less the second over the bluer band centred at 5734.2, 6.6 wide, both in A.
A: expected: -1.2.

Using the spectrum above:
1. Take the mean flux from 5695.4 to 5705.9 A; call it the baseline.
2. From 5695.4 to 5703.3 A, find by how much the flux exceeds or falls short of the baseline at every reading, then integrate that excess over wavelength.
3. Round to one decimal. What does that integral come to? -3.1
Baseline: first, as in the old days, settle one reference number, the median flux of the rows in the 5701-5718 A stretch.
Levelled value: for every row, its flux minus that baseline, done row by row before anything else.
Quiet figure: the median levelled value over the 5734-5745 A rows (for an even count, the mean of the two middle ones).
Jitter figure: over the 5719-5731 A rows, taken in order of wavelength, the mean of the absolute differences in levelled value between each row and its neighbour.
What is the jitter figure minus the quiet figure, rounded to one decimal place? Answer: 0.5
